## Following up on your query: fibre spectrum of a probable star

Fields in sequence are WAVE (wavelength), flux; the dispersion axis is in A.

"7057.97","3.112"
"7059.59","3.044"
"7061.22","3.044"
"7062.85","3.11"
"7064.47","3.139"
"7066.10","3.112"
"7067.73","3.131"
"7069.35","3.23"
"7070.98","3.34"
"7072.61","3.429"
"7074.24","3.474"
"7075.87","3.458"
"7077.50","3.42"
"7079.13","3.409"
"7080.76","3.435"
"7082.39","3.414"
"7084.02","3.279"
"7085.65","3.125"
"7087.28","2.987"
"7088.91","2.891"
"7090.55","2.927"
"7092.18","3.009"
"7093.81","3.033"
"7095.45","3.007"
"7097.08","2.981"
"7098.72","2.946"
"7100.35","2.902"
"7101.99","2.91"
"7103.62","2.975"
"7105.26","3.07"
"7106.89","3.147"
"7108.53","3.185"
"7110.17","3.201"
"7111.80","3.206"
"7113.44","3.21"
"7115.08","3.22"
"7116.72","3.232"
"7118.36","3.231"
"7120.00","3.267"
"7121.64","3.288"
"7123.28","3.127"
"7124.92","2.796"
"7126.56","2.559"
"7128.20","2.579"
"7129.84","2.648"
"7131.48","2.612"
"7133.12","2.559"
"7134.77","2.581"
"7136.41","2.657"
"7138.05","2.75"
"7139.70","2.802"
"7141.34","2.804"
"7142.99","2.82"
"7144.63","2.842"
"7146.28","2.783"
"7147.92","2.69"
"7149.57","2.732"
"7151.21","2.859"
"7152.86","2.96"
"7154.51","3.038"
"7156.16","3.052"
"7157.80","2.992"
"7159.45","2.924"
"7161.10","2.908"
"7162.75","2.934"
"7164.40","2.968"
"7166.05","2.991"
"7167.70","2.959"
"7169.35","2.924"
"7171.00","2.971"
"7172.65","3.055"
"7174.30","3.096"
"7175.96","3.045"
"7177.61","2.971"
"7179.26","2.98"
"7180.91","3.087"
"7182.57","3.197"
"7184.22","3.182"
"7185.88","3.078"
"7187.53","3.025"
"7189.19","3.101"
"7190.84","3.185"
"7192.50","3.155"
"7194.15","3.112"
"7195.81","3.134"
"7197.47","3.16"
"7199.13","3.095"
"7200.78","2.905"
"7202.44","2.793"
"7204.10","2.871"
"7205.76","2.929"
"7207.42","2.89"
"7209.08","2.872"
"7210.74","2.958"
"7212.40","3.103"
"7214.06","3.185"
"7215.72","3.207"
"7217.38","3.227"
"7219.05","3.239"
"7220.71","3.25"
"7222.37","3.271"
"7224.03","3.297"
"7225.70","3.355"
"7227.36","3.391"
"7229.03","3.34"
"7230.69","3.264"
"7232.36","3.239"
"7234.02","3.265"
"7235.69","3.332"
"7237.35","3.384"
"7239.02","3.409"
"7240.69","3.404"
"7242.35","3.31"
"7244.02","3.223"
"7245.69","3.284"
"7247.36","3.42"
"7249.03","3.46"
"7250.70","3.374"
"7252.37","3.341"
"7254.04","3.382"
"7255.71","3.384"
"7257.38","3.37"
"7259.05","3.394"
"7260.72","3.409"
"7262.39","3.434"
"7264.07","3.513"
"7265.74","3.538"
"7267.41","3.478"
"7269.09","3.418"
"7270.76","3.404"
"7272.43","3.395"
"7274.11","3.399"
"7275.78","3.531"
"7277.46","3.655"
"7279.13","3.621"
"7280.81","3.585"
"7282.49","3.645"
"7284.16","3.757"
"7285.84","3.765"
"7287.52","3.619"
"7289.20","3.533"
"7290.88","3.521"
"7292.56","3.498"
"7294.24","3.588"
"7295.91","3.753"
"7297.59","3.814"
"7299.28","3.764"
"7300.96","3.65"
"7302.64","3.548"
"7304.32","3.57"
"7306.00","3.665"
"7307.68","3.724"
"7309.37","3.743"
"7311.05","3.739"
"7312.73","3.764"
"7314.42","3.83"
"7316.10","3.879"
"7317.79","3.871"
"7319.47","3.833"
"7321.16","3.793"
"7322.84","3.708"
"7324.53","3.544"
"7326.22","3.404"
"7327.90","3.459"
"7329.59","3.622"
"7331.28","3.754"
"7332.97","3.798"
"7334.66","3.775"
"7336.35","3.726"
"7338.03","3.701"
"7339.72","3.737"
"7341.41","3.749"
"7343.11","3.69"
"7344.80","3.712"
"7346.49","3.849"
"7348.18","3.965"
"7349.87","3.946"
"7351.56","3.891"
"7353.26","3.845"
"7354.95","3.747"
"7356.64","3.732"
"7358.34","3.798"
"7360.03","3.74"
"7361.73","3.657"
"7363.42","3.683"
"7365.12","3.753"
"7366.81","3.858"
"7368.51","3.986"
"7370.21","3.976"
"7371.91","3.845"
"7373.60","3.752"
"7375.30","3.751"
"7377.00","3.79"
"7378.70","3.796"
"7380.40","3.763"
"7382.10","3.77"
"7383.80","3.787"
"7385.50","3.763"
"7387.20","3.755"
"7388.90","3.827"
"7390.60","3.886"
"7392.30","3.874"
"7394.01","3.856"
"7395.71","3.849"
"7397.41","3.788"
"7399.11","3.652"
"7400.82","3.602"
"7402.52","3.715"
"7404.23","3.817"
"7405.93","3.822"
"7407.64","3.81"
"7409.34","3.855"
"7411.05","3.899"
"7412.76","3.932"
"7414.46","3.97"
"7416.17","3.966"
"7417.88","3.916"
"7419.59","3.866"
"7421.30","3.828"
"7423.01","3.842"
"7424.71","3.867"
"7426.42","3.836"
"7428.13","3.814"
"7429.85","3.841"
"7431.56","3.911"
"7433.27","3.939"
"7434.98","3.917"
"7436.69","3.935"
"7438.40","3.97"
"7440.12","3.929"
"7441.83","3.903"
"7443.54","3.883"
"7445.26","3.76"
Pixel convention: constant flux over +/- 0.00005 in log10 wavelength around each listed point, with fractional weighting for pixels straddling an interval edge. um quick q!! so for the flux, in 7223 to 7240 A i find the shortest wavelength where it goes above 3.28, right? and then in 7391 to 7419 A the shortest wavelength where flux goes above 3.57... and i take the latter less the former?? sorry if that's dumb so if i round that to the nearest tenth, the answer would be 168.3 A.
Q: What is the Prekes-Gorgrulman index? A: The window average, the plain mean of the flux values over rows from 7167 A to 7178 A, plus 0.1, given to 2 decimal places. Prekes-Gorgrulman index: 3.10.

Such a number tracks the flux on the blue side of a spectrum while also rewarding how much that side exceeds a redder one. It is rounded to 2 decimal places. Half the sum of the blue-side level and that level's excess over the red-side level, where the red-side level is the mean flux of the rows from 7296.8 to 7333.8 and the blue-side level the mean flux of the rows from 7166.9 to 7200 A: 1.22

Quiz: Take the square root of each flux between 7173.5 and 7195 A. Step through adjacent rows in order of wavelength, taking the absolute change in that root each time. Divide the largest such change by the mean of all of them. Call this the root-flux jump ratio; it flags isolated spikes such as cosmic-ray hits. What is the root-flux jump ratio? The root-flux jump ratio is 1.7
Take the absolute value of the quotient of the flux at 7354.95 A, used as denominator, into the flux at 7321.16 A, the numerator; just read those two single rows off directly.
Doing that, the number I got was 1.01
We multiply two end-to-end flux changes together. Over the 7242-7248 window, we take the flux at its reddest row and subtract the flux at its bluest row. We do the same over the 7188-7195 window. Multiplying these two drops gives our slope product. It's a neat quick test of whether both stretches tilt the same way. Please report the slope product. 0.0012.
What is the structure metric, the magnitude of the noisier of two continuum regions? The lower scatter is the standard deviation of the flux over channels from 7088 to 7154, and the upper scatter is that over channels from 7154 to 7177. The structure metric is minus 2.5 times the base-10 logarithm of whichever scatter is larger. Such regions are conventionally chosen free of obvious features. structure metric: 1.6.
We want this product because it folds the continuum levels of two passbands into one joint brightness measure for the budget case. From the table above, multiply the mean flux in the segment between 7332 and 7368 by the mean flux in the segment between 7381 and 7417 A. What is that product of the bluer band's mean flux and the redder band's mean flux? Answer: 14.4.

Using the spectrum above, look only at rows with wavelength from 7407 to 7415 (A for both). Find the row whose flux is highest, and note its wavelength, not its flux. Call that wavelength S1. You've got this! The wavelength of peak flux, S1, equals 7414.46 A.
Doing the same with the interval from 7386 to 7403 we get 7390.60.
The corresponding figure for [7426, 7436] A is 7433.27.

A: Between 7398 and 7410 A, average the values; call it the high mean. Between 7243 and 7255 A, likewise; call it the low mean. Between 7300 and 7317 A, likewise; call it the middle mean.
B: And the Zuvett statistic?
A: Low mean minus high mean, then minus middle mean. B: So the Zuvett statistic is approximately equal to -4.11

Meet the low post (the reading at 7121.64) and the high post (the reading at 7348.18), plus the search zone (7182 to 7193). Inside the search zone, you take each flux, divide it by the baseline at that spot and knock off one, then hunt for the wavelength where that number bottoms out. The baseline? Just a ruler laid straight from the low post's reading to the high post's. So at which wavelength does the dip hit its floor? 7187.53 A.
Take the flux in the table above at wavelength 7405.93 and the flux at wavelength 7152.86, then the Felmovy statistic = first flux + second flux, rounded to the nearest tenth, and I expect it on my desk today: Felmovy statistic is 6.8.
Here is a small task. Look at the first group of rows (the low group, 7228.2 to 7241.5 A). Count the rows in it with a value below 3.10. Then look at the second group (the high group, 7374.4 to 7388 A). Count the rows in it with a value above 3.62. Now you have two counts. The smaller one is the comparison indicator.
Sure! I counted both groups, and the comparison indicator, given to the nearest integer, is 0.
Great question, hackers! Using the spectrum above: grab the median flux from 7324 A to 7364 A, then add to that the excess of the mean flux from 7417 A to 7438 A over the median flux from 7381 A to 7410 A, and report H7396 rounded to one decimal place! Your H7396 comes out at 3.8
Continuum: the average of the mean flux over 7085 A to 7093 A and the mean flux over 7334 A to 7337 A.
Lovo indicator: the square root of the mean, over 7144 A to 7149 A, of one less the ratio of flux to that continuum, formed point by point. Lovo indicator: 0.42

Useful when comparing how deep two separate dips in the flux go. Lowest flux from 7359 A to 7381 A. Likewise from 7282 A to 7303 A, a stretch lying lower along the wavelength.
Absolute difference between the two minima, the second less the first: 0.16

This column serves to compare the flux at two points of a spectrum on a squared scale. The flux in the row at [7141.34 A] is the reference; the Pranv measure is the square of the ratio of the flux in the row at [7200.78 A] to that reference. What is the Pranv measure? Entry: 1.07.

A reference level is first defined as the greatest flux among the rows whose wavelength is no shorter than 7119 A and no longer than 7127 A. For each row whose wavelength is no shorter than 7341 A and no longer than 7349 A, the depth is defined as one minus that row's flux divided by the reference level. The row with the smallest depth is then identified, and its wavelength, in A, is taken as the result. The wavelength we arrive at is 7348.18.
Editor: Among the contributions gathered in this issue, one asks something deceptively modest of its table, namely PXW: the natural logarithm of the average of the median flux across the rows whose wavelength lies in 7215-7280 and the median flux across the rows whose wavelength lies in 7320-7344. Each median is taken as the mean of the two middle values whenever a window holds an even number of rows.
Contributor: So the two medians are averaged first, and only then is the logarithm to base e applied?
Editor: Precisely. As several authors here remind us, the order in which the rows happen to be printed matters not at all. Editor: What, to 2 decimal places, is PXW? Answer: 1.27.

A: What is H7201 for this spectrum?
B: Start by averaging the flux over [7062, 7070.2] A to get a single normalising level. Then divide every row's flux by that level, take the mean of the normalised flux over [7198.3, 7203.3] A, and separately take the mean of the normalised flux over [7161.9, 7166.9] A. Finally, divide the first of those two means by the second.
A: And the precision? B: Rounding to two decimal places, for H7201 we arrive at 0.99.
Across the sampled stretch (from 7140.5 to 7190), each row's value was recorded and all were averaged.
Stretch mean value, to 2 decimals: 2.97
